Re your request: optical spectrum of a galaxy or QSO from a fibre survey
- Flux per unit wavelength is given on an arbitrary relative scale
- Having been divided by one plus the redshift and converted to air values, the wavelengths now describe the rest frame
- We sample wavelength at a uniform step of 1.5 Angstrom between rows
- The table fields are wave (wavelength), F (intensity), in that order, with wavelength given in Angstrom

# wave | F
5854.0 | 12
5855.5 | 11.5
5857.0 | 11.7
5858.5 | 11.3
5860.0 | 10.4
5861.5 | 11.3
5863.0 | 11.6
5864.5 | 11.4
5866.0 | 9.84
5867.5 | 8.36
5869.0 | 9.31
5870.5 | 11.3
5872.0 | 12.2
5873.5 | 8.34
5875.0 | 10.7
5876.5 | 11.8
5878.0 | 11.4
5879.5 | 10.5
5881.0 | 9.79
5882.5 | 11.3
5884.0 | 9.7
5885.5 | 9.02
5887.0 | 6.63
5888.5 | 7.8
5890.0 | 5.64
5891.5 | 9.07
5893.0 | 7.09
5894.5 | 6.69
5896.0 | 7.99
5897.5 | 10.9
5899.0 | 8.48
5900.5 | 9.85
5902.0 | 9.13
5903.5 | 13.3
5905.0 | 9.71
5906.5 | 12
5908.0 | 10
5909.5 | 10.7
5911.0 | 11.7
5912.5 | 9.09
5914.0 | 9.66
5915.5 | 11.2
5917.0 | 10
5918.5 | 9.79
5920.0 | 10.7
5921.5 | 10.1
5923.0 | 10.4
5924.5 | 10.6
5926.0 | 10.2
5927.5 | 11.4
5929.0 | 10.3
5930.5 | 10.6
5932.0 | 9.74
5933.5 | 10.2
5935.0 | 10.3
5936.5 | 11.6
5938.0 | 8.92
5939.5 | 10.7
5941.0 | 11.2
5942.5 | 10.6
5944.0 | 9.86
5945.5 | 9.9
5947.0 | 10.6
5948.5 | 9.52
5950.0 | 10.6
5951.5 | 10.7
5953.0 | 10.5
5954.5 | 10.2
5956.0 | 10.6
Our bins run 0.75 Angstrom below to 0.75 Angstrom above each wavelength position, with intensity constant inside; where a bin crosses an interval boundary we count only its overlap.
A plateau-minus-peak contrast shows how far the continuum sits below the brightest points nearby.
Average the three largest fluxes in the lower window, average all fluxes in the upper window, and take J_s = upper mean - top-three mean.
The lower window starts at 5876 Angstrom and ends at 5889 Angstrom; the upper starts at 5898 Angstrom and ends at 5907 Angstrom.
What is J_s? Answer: -1.1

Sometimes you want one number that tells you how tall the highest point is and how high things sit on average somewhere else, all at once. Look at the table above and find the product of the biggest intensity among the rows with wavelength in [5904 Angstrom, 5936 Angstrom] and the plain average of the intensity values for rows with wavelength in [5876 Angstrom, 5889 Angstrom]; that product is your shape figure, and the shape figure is 117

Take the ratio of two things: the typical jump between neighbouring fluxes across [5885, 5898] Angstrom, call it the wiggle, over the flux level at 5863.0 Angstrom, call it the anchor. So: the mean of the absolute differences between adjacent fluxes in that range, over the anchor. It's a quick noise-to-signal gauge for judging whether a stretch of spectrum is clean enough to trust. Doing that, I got 0.170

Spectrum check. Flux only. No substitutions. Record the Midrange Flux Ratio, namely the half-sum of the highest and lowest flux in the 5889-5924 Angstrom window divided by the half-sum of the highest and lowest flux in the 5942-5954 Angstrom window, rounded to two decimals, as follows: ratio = 0.94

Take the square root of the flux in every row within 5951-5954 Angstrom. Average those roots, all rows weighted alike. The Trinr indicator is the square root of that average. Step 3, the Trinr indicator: 1.80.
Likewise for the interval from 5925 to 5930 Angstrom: 1.81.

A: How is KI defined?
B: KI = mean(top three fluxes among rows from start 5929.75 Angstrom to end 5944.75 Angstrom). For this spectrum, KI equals 11.2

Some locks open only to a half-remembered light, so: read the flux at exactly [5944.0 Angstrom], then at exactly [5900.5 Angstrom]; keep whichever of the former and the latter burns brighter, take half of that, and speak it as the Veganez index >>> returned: 4.9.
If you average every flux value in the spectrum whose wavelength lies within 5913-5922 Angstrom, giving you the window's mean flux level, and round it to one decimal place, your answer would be 10.2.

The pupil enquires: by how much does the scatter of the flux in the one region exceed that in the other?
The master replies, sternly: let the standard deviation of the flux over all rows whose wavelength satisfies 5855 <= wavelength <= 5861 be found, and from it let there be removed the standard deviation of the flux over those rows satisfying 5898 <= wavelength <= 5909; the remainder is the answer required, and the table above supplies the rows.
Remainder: -1.1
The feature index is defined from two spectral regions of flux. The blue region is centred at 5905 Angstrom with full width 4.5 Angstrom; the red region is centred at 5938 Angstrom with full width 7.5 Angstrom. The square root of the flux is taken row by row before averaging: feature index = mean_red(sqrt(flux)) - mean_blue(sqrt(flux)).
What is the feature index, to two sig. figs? -0.17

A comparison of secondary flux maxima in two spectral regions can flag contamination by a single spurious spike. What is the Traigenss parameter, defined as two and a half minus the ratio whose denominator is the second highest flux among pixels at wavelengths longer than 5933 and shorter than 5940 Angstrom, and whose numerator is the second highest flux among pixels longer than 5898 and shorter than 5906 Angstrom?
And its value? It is 1.58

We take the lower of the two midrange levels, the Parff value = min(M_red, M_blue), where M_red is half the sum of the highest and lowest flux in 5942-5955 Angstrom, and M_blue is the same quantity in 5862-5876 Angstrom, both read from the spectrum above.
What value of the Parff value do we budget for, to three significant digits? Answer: 10.1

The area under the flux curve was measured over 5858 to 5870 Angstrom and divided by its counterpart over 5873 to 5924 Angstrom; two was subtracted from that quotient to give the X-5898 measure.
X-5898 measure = -1.75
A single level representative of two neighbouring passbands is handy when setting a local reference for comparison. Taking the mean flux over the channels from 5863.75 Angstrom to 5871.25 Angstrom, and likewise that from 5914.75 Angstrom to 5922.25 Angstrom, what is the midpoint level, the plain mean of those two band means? 10.2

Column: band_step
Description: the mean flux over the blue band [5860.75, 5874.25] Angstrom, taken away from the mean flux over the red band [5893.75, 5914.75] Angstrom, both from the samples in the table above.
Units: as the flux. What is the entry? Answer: -0.5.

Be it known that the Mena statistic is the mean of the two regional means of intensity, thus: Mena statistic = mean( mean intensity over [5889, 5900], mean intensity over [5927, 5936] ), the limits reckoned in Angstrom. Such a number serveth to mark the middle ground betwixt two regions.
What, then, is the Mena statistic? 9.2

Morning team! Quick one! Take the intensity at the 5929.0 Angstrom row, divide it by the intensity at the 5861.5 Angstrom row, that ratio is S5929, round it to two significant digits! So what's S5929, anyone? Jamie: 0.91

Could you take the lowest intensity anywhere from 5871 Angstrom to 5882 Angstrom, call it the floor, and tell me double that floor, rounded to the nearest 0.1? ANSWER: 16.7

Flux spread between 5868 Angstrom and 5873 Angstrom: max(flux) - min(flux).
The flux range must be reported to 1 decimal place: 2.9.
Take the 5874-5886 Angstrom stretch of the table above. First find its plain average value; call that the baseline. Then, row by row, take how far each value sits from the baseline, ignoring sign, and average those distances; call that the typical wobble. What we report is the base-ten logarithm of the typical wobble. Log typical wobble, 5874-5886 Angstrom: -0.11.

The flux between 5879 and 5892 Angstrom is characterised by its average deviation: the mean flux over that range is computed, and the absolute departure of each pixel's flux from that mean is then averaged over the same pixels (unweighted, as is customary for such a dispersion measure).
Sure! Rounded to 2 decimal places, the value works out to 1.43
